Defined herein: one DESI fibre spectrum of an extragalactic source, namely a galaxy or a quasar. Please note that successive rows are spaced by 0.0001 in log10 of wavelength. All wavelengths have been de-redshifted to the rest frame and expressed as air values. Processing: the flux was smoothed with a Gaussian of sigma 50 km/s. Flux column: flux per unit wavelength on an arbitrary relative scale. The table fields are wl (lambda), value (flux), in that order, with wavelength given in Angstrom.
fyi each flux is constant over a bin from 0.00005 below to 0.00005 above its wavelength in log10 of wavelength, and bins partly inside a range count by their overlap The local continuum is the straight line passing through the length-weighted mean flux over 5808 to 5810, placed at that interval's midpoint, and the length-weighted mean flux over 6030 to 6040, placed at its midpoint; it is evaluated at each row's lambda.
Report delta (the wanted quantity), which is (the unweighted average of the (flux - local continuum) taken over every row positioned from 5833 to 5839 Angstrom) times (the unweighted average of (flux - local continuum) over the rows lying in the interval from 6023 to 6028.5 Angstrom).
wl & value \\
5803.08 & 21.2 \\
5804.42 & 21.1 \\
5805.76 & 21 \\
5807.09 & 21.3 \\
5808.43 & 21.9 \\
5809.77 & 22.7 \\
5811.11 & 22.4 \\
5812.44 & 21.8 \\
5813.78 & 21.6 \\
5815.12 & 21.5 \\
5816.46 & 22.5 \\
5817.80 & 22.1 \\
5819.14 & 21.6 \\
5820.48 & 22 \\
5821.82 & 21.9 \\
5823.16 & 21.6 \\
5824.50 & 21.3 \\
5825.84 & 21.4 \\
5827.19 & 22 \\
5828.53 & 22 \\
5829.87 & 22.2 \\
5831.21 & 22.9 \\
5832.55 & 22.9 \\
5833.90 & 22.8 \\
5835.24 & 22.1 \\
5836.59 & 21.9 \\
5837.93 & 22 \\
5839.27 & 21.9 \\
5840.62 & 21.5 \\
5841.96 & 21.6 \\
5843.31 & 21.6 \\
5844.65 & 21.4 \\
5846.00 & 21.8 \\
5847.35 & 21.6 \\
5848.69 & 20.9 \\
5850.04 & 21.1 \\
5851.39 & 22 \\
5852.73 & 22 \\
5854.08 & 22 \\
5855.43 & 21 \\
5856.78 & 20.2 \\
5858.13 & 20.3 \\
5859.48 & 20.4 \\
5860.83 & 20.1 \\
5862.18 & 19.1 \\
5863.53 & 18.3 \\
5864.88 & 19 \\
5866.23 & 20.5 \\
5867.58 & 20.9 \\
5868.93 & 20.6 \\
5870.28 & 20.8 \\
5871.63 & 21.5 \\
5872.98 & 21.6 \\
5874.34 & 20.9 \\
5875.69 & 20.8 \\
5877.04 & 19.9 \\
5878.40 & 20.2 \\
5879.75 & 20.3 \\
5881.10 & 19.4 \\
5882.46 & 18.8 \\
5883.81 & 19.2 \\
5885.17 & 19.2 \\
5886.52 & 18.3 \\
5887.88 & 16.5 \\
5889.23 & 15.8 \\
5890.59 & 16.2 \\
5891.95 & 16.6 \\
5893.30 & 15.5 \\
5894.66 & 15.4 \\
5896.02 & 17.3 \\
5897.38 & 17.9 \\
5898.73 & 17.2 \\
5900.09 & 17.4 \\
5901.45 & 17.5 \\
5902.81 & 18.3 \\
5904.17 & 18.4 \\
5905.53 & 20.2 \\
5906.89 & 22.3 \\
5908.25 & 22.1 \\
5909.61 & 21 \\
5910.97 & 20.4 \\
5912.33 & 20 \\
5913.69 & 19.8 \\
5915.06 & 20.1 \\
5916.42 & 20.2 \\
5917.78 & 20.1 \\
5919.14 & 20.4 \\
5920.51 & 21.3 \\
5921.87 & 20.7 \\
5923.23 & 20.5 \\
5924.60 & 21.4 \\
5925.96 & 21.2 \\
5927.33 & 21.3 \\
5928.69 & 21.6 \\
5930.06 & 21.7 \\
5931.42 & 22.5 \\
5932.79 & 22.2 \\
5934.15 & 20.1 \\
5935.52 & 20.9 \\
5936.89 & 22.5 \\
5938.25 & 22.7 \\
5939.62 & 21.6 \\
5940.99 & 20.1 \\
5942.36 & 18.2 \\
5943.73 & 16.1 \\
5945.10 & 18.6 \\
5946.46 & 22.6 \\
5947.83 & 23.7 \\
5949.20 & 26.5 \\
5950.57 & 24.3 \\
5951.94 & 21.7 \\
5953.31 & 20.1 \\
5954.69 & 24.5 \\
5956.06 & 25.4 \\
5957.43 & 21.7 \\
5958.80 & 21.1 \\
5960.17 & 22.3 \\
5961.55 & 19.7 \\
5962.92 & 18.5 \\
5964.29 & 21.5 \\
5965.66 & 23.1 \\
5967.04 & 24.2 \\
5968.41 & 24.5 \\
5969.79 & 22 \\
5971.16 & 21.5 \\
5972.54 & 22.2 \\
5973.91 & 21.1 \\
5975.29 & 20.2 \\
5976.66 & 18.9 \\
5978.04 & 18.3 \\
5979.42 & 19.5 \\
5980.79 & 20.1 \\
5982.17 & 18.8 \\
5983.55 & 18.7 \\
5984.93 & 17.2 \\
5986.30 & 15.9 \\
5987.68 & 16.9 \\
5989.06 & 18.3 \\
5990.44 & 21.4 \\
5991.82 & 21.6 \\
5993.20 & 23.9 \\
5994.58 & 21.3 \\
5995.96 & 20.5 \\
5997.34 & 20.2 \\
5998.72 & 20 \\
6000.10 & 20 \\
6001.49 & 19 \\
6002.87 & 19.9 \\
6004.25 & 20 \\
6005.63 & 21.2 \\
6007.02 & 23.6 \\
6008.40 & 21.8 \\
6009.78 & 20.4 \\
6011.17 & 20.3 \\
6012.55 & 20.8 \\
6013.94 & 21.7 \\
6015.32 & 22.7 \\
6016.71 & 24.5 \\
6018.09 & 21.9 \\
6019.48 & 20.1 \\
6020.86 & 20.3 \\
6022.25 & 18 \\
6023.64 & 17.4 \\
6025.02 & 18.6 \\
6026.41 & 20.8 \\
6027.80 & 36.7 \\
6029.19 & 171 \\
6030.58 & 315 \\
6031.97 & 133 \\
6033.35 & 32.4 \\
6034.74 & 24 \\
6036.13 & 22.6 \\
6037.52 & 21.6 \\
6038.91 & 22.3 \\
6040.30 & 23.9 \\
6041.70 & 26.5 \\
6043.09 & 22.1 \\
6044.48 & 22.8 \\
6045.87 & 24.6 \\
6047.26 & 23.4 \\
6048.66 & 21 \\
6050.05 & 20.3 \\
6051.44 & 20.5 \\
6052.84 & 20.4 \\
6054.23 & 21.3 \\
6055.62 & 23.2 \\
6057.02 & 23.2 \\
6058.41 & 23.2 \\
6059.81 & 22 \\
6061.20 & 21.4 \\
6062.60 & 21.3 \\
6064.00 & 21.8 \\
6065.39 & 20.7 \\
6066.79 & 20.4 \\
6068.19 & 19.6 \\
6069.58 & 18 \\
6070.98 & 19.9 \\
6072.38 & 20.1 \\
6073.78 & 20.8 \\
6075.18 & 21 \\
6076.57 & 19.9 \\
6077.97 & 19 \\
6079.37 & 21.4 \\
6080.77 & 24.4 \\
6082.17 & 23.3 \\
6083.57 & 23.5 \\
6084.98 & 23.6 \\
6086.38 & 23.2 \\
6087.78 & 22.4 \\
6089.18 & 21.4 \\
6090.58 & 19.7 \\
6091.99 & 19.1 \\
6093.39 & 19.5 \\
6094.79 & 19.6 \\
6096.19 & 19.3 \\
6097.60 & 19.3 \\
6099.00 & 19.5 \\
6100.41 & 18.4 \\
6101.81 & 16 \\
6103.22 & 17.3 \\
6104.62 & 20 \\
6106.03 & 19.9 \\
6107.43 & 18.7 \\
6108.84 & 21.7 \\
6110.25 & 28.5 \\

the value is 332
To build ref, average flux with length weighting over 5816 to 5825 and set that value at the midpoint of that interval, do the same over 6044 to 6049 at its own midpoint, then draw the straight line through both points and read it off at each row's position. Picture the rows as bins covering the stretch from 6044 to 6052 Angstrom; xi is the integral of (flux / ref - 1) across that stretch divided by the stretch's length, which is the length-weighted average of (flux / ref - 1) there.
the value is -0.042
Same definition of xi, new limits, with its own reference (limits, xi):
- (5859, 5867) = -0.114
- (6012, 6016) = -0.050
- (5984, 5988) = -0.263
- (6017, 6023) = -0.113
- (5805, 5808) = -0.026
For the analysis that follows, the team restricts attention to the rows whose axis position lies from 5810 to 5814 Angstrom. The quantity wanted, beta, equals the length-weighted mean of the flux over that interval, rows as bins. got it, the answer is 22.1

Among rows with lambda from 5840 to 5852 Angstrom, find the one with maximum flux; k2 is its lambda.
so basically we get 5851.39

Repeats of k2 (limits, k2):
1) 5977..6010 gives 5993.20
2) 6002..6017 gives 6016.71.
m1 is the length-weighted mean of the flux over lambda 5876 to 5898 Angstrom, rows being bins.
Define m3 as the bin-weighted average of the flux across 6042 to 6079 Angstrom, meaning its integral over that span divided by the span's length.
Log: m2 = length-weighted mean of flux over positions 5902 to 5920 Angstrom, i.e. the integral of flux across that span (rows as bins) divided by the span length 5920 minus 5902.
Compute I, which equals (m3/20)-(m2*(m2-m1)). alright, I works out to -45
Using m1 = 18.0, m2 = 20.2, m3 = 21.3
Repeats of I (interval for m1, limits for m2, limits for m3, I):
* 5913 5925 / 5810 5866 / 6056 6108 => -20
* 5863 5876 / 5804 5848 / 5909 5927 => -29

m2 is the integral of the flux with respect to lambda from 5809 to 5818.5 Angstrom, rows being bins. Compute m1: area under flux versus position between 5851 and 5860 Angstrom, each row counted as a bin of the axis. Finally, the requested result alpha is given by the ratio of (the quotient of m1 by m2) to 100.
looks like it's 0.0091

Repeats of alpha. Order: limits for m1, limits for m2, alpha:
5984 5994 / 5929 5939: 0.0089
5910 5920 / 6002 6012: 0.0096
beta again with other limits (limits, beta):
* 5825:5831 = 22.0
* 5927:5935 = 21.6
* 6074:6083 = 21.5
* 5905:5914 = 20.9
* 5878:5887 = 19.4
